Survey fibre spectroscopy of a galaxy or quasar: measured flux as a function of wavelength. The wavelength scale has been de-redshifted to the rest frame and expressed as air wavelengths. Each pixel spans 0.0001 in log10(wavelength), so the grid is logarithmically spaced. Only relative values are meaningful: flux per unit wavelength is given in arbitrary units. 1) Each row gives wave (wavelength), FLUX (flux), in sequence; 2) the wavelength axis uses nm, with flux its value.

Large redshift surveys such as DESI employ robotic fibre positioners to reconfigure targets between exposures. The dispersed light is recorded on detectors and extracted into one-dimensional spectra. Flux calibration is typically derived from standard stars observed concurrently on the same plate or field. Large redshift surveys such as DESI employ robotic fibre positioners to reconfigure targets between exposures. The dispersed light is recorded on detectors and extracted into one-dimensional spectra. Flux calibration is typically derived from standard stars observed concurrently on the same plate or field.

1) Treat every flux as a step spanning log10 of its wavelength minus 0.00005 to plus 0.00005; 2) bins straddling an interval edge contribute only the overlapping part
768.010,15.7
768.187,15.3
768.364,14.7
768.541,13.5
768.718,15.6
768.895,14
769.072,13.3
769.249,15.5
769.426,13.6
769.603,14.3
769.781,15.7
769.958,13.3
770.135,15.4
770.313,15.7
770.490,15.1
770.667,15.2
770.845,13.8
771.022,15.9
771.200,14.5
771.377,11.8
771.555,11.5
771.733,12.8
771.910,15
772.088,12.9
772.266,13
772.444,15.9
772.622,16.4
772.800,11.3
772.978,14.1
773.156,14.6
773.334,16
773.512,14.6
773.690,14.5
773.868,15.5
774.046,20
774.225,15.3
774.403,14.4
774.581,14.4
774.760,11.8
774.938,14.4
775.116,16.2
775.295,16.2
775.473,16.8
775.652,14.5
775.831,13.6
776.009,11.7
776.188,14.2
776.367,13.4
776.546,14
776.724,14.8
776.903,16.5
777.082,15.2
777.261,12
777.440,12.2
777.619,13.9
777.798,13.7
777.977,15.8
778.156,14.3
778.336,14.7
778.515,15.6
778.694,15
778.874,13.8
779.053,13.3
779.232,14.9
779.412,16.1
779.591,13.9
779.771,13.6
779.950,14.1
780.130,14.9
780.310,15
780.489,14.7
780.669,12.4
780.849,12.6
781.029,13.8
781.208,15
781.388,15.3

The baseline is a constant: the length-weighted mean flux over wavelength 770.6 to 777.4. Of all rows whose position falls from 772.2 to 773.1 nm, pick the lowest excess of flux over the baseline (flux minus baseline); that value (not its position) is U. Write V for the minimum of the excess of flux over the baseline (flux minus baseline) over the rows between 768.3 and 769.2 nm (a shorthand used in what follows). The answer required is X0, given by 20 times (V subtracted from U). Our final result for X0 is -40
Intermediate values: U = -3.1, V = -1.1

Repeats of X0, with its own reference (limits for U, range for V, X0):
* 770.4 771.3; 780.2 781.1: 28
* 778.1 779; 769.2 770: 10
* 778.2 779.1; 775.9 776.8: 32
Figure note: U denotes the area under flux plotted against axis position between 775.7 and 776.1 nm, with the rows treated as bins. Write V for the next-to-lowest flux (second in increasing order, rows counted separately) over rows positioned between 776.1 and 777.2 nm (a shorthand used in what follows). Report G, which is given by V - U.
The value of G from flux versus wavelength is 8.9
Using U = 5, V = 14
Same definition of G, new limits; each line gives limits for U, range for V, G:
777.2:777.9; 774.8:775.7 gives 5.4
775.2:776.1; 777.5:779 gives 0.7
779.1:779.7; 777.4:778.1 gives 4.8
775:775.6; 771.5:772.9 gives 1.8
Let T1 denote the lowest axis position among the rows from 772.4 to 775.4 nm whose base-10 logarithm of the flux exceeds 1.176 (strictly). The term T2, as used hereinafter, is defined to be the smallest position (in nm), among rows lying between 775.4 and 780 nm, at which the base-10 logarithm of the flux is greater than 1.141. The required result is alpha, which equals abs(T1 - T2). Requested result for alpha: 3.03 nm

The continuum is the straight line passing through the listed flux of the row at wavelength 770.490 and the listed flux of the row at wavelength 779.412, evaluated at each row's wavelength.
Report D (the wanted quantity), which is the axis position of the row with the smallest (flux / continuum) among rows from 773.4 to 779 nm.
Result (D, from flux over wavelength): 776.009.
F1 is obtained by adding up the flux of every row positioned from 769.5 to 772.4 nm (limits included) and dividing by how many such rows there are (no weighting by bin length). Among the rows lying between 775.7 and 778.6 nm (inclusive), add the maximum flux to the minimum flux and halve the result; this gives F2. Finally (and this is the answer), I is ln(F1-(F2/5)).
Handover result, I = 2.42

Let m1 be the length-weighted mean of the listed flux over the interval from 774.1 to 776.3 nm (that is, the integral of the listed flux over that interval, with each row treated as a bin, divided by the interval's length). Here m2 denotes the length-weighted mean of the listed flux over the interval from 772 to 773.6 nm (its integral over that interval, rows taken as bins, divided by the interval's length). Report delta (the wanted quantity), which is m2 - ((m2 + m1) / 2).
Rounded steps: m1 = 14.5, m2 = 14.3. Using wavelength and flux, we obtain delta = -0.11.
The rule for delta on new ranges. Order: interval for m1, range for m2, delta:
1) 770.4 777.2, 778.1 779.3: 0.00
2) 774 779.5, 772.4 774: 0.16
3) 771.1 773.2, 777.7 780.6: 0.47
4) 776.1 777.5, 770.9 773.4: -0.06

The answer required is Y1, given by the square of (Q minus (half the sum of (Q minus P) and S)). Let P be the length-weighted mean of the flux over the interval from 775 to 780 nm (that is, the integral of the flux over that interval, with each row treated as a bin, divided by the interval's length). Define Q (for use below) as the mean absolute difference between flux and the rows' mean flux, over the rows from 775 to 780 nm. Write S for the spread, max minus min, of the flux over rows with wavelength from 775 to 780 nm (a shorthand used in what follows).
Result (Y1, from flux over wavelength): 27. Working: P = 14.4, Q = 1.05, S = 5.1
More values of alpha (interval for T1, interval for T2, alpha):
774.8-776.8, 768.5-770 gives 6.40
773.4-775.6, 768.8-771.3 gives 4.97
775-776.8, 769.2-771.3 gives 5.87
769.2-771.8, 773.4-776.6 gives 4.26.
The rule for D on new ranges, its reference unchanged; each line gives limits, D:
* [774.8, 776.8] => 776.009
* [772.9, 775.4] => 774.760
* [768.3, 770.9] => 769.958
